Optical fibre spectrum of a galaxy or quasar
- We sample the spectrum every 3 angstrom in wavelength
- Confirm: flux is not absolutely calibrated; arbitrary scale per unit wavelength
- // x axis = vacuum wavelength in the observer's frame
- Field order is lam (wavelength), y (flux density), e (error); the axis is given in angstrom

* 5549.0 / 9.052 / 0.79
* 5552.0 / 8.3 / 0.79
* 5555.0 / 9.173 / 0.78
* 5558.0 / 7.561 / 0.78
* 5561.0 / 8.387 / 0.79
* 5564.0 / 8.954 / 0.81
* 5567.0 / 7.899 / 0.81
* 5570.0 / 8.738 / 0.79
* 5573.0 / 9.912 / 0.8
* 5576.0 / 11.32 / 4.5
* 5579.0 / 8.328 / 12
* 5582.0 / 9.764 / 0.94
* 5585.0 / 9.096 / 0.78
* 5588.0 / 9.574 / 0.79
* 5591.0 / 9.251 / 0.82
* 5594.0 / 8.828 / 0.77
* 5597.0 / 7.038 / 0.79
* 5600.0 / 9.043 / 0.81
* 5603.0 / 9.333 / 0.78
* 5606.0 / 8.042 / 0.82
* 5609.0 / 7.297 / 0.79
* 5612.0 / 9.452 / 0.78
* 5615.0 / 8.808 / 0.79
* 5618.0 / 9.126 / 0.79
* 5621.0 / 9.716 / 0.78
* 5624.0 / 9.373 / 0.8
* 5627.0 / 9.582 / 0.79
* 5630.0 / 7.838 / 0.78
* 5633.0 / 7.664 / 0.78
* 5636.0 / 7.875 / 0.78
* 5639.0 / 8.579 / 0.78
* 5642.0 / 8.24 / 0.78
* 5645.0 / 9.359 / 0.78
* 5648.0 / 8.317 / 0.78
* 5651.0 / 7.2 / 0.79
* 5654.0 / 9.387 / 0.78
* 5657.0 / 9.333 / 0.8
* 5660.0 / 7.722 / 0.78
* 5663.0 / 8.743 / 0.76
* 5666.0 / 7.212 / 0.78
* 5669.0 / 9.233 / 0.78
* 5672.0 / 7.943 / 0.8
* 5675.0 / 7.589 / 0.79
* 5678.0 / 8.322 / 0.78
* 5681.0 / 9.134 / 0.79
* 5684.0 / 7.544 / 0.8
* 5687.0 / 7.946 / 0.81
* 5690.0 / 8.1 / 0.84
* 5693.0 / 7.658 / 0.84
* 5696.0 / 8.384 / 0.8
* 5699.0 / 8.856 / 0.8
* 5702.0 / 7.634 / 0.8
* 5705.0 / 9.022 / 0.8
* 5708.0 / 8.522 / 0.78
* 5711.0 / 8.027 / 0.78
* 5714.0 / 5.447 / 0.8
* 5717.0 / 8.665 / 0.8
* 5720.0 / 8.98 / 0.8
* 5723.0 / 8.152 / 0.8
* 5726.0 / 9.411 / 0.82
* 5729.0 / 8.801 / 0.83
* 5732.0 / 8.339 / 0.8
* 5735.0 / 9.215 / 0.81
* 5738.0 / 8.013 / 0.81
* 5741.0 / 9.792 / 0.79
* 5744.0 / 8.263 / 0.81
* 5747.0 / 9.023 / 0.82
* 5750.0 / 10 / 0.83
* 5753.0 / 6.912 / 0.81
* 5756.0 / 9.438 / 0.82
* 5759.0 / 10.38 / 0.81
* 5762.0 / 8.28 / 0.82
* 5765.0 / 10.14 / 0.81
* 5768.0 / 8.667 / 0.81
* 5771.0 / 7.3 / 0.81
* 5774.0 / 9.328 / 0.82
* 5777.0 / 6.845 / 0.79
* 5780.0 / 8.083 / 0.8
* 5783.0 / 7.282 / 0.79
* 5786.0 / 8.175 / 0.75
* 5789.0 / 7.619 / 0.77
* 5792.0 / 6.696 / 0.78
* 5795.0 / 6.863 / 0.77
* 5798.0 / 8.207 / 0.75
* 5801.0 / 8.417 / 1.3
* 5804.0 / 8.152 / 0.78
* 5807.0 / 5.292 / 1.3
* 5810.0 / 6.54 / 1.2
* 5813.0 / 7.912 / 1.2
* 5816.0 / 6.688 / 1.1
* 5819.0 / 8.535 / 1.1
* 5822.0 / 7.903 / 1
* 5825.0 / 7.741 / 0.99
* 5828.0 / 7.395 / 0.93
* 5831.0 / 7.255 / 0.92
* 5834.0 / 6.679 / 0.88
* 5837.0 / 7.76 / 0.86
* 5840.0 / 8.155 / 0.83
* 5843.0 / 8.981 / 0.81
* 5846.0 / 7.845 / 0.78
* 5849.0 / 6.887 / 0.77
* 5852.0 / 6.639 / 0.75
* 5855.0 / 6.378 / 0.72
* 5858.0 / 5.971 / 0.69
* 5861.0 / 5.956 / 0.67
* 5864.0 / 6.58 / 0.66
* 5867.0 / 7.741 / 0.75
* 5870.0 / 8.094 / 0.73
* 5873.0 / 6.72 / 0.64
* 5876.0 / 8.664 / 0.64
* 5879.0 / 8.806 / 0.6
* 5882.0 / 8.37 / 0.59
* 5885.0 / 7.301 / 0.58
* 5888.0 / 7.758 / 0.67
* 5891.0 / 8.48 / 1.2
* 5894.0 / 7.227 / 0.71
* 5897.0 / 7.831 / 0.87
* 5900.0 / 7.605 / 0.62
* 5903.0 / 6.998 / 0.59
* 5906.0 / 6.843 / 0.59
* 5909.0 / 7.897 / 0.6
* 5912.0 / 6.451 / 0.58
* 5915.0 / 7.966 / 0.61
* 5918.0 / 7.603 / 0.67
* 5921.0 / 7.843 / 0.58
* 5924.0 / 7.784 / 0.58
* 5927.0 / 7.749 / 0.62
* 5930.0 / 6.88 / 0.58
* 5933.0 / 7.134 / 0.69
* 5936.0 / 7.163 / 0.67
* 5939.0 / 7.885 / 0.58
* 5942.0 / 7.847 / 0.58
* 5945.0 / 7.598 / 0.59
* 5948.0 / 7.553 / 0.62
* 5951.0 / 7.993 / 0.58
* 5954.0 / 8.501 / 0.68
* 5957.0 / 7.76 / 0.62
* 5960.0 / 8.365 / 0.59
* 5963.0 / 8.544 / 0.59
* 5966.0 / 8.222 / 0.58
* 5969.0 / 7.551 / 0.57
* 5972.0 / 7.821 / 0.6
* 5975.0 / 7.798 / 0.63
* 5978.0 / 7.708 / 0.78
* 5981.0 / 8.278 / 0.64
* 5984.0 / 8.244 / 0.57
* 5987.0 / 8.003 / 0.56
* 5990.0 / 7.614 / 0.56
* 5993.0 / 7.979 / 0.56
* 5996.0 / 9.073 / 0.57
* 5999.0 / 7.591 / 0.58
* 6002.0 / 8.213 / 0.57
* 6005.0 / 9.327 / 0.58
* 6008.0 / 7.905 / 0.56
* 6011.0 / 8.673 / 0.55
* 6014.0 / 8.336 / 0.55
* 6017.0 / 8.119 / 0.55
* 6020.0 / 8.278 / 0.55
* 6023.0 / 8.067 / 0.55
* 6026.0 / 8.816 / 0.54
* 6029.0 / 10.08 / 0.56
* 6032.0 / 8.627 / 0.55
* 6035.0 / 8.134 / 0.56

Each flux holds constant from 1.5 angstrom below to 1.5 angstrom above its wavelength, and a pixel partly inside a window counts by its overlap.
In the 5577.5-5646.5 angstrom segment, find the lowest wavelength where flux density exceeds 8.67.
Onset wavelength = 5582.0 angstrom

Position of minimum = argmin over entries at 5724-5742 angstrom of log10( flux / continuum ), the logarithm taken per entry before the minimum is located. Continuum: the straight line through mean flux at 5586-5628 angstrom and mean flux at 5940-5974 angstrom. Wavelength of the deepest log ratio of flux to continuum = 5738.0 angstrom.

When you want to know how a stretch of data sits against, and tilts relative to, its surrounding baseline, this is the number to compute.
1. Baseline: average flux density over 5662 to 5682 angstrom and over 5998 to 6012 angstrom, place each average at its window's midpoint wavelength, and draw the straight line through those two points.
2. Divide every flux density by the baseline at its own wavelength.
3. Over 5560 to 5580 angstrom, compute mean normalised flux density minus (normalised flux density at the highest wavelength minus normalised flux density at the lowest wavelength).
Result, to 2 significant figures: 1.1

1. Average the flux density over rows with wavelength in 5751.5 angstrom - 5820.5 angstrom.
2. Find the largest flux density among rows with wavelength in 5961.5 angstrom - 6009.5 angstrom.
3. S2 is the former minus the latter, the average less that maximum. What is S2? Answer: -1.4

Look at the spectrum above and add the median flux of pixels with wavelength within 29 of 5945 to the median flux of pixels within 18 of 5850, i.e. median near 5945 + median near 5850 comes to 14.6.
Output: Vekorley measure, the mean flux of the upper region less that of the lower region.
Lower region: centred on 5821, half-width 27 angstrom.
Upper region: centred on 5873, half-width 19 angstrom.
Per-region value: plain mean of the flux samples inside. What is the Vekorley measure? -0.13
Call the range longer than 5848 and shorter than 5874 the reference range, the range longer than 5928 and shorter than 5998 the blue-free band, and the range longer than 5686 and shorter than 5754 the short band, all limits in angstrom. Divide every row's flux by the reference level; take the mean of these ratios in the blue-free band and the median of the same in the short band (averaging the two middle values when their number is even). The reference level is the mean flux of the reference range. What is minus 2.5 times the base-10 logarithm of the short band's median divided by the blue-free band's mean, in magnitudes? -0.07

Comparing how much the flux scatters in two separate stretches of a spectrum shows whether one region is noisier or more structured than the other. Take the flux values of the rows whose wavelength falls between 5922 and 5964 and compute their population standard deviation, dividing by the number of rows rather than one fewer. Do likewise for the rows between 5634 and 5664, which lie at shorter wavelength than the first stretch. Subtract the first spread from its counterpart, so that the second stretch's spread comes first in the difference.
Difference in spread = 0.23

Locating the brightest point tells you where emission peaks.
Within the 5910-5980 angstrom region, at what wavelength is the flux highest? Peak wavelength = 5963.0 angstrom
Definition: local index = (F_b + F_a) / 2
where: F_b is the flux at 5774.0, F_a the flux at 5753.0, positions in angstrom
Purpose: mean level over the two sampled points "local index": 8.1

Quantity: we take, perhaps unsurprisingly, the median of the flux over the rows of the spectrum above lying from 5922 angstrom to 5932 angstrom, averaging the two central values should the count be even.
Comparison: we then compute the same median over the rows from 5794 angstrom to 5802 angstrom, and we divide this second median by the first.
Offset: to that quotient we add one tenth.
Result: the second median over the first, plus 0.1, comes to 1.16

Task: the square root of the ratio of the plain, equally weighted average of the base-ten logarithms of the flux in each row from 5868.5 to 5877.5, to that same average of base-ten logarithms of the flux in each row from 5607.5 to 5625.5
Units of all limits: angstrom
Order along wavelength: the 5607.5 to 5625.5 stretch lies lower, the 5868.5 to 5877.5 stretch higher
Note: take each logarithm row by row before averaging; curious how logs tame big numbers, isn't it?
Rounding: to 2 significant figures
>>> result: 0.97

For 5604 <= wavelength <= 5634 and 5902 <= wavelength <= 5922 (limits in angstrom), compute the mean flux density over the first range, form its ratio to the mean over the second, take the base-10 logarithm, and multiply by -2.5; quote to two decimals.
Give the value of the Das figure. -0.18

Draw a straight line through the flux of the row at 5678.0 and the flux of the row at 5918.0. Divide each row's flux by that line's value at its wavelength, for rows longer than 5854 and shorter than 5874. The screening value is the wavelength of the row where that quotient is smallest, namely 5861.0 angstrom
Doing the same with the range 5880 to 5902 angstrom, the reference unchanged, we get 5894.0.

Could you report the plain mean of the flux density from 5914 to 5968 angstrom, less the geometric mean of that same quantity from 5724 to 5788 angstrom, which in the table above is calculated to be -0.79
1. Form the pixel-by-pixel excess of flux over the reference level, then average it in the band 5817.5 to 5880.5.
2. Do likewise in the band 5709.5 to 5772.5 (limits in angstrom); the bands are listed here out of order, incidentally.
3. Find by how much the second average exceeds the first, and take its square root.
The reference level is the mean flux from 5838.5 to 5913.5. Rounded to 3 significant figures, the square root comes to 1.08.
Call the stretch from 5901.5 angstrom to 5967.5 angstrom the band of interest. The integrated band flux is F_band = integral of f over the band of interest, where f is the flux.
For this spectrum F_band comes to 506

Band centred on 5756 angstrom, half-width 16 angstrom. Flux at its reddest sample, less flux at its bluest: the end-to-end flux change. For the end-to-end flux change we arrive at -2.5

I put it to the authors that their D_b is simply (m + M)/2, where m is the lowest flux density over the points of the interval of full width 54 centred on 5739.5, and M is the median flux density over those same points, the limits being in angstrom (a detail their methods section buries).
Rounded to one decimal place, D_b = 7.2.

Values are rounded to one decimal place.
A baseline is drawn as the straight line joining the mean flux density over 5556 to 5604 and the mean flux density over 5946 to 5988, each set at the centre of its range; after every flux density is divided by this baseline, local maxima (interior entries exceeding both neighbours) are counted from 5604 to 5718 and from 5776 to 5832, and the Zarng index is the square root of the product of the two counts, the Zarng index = 7.7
